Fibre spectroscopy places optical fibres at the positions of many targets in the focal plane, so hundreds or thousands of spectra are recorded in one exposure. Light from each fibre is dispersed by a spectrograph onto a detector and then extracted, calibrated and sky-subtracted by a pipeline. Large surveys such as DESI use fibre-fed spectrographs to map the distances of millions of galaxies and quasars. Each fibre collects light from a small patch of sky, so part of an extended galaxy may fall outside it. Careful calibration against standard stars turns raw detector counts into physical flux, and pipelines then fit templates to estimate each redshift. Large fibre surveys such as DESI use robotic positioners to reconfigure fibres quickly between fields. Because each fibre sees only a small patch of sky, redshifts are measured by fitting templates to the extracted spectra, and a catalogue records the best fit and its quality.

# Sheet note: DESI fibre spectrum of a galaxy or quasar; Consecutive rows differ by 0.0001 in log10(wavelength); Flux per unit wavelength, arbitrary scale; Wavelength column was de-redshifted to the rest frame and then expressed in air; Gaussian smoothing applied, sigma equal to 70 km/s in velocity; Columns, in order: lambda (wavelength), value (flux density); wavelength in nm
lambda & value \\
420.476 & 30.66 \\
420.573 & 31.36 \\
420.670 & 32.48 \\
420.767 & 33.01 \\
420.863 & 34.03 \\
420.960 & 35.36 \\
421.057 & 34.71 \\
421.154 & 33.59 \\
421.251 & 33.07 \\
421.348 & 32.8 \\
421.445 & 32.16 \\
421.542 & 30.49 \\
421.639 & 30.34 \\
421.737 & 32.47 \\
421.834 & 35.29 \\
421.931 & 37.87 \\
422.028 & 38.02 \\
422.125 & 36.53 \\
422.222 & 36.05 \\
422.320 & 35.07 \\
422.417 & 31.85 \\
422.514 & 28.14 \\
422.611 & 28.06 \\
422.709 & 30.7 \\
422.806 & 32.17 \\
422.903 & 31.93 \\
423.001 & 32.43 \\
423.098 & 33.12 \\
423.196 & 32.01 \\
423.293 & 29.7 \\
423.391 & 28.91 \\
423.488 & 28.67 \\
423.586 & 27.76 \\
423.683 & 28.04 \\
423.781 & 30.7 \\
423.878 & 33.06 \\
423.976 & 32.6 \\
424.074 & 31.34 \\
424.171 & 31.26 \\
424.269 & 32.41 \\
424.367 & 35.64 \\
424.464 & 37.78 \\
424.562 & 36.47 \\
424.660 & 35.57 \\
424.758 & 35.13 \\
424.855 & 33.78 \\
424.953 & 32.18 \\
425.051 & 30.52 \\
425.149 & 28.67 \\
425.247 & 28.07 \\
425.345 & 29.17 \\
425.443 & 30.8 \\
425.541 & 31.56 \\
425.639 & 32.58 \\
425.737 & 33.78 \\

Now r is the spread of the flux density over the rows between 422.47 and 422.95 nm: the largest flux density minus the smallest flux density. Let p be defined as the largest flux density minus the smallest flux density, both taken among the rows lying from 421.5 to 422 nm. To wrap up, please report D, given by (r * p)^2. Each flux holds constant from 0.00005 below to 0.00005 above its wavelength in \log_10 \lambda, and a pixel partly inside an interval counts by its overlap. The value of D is 958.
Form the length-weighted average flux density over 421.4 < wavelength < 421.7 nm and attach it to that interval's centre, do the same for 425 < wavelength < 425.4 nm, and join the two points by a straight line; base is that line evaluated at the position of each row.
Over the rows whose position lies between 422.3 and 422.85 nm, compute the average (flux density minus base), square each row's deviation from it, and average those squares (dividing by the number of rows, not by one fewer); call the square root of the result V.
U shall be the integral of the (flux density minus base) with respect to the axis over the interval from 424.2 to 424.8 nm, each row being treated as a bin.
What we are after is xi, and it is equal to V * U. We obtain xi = 9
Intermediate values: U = 3.5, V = 2.4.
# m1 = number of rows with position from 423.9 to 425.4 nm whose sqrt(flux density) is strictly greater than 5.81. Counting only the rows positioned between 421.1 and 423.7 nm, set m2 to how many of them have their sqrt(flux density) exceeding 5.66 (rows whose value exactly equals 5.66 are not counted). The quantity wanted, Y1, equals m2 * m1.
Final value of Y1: 84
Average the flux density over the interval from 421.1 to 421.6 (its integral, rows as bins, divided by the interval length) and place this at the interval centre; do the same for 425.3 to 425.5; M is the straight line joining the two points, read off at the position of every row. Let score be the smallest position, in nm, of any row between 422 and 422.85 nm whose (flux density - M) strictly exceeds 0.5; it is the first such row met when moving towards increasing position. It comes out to 422.028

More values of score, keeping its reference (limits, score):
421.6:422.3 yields 421.834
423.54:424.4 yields 423.878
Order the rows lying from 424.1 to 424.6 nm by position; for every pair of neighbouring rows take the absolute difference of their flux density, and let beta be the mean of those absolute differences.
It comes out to 2.0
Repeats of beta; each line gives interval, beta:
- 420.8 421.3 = 0.9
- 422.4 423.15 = 1.3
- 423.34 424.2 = 1.0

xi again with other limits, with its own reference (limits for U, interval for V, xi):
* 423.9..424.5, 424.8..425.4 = 4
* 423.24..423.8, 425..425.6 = -1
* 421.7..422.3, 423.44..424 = 7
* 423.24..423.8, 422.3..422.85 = -1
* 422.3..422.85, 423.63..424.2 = 0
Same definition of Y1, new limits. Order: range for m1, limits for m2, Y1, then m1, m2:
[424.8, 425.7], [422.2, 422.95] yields 3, 1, 3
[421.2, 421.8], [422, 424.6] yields 0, 0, 13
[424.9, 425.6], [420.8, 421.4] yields 0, 0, 6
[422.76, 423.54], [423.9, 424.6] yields 0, 0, 5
